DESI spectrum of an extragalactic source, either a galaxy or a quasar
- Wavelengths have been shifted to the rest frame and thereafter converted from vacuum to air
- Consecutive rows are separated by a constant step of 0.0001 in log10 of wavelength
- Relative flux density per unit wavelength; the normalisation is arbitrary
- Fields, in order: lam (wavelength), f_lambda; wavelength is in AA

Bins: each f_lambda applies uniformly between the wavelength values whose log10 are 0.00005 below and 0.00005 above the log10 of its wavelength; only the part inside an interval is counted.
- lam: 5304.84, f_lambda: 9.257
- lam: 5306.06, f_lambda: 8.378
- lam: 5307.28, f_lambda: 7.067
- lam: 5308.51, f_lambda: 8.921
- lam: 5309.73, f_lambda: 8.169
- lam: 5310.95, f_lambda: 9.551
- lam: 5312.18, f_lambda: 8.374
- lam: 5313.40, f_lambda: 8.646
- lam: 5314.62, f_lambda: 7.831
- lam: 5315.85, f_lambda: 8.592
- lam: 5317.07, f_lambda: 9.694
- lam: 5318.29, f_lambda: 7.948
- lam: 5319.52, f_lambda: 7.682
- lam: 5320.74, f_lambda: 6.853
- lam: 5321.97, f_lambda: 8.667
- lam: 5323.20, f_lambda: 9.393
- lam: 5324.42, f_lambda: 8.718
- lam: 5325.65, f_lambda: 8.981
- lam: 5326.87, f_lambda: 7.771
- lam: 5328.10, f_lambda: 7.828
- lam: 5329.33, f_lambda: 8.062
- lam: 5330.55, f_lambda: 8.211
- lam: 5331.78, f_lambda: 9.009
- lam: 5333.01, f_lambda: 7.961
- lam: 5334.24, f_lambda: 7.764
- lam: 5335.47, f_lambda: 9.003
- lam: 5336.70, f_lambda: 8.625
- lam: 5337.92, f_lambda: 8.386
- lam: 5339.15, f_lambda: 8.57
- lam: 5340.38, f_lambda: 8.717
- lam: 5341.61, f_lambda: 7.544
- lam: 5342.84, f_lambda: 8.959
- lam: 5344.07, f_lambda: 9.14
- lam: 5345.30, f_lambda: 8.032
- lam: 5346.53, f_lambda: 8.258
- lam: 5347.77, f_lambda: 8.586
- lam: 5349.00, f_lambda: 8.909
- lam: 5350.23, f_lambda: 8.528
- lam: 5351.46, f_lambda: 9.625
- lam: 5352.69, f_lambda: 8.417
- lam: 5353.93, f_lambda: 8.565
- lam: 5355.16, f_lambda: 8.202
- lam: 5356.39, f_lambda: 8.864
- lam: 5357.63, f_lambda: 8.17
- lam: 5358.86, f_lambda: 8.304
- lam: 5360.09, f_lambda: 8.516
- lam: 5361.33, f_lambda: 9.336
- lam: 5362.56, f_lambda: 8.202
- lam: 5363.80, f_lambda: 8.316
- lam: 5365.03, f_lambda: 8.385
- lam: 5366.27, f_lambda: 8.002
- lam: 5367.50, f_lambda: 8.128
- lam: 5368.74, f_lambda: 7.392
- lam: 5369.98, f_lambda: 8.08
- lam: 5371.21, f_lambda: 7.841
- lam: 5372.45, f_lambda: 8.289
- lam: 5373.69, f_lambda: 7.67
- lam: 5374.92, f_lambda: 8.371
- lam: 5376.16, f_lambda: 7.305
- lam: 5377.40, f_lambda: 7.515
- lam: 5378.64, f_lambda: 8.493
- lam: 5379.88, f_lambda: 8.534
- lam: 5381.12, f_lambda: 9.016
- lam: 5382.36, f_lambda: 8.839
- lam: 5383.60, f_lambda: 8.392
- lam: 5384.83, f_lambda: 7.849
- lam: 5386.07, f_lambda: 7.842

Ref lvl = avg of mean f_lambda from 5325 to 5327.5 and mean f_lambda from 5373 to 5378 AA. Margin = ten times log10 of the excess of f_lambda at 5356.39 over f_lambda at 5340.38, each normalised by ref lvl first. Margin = -17.4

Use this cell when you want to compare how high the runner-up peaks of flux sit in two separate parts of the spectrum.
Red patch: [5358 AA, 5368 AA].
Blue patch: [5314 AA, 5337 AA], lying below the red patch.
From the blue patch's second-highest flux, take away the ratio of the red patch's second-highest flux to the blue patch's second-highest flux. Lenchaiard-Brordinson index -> 8.5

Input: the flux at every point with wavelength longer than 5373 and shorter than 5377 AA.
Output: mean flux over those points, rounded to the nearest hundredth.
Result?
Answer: 7.78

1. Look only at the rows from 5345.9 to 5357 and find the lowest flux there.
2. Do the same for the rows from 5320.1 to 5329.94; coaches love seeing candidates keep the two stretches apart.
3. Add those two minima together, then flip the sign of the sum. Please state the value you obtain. -15.1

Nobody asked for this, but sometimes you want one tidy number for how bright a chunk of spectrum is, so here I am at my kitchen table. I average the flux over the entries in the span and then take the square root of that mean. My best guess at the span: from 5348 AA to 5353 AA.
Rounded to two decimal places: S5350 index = 2.98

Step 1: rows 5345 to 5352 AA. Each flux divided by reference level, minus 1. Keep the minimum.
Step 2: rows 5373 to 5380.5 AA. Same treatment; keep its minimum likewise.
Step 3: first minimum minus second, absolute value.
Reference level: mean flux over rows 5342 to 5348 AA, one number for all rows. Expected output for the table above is 0.085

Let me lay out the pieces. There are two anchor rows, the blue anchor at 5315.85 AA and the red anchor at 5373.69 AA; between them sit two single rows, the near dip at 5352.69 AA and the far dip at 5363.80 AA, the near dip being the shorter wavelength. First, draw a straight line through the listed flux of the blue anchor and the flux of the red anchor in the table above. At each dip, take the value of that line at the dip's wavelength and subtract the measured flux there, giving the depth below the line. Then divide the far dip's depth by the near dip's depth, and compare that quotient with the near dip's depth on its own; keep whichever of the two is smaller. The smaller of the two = -0.41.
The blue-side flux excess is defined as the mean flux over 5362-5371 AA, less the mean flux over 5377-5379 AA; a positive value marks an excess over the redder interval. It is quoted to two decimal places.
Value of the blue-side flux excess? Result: 0.07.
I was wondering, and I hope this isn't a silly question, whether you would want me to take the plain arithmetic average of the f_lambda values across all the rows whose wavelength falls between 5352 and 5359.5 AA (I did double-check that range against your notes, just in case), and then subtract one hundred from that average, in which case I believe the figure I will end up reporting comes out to -91.6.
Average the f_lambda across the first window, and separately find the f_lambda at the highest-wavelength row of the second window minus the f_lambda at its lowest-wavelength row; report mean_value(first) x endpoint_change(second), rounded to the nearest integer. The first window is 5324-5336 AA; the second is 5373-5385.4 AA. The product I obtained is 1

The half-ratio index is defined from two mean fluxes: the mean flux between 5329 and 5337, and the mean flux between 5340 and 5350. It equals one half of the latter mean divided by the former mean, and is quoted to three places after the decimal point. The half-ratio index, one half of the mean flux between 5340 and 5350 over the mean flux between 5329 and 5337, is 0.508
